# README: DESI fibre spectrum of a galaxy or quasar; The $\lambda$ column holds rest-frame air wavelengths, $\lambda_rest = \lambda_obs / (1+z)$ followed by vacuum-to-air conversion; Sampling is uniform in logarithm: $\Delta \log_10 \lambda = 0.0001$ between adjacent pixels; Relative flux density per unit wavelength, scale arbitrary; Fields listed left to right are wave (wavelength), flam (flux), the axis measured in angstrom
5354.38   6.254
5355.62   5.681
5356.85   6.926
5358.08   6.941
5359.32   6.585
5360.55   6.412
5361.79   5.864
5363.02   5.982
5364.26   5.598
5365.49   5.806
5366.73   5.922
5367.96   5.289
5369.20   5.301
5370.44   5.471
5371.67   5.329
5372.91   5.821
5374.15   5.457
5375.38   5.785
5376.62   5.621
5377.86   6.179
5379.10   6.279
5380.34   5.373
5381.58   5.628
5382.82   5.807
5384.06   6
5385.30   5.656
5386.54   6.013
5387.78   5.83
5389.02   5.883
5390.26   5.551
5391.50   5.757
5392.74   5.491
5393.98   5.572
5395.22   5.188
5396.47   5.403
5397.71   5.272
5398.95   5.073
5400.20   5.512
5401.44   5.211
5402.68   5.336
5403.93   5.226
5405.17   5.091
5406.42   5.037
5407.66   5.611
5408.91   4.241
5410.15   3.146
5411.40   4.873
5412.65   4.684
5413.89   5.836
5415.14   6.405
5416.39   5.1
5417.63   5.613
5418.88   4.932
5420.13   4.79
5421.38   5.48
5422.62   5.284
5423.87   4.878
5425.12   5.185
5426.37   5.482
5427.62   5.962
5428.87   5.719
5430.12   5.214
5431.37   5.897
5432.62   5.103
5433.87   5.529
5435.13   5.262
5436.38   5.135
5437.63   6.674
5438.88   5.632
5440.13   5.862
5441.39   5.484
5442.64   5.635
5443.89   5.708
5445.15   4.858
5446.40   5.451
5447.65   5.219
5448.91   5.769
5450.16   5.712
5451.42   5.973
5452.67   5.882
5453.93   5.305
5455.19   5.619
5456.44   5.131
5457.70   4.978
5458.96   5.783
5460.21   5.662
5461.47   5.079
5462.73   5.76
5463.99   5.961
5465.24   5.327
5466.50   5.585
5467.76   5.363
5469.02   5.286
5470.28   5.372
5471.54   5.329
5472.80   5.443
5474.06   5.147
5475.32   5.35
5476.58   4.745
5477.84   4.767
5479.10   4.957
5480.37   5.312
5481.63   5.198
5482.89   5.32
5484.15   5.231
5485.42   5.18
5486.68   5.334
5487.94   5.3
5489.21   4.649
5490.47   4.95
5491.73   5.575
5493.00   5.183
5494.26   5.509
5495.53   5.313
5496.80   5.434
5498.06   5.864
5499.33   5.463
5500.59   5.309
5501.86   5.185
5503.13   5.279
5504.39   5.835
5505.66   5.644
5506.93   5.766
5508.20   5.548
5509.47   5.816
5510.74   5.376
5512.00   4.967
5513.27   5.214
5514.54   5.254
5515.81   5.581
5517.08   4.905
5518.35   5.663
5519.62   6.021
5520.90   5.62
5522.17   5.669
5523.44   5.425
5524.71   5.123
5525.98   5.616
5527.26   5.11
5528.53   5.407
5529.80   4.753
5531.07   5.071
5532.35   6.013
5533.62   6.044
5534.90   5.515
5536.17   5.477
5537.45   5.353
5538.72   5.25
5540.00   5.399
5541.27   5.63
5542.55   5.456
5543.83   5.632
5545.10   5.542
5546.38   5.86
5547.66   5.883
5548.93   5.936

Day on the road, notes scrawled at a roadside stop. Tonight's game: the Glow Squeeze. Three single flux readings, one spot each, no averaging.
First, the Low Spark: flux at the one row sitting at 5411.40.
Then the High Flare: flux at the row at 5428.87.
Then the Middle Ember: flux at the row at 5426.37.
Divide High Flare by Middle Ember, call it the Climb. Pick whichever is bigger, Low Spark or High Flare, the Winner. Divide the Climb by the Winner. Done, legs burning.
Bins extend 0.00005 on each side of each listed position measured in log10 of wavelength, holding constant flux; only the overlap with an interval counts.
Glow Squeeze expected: 0.182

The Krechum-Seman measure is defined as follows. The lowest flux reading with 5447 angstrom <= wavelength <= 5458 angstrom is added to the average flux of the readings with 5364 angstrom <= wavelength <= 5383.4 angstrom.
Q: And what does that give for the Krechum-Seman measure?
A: 10.6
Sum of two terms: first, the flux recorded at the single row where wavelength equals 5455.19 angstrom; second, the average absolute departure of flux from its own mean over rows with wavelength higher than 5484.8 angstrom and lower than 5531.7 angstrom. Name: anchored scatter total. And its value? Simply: 5.9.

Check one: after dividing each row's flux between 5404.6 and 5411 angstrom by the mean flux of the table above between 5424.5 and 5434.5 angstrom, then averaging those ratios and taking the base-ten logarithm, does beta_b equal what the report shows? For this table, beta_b -0.076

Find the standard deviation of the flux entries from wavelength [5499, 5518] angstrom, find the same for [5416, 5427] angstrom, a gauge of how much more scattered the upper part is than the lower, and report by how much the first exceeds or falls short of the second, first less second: 0.0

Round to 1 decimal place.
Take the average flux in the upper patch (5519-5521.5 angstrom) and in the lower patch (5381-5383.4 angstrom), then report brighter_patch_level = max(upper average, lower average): 5.8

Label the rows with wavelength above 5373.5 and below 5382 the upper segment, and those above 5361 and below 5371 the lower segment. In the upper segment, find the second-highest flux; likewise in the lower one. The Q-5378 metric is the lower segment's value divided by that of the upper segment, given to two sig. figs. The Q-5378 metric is 0.96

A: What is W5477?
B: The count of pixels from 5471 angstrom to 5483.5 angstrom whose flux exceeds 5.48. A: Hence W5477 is 0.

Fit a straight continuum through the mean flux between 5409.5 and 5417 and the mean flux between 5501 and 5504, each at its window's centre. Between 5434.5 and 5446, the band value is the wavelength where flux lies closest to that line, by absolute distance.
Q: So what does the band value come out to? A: 5436.38 angstrom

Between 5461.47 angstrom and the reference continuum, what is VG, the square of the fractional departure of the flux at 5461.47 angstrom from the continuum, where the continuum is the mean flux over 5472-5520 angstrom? 0.0022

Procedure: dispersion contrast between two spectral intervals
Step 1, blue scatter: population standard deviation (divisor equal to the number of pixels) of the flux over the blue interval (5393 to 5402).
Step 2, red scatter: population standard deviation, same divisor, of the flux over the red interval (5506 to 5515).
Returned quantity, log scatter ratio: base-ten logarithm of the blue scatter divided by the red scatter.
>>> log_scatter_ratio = -0.2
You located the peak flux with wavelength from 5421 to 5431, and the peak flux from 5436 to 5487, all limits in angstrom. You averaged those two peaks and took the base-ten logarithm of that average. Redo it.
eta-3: 0.801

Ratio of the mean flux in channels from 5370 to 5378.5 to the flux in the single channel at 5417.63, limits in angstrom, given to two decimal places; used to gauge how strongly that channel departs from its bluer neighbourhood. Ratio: 1.01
